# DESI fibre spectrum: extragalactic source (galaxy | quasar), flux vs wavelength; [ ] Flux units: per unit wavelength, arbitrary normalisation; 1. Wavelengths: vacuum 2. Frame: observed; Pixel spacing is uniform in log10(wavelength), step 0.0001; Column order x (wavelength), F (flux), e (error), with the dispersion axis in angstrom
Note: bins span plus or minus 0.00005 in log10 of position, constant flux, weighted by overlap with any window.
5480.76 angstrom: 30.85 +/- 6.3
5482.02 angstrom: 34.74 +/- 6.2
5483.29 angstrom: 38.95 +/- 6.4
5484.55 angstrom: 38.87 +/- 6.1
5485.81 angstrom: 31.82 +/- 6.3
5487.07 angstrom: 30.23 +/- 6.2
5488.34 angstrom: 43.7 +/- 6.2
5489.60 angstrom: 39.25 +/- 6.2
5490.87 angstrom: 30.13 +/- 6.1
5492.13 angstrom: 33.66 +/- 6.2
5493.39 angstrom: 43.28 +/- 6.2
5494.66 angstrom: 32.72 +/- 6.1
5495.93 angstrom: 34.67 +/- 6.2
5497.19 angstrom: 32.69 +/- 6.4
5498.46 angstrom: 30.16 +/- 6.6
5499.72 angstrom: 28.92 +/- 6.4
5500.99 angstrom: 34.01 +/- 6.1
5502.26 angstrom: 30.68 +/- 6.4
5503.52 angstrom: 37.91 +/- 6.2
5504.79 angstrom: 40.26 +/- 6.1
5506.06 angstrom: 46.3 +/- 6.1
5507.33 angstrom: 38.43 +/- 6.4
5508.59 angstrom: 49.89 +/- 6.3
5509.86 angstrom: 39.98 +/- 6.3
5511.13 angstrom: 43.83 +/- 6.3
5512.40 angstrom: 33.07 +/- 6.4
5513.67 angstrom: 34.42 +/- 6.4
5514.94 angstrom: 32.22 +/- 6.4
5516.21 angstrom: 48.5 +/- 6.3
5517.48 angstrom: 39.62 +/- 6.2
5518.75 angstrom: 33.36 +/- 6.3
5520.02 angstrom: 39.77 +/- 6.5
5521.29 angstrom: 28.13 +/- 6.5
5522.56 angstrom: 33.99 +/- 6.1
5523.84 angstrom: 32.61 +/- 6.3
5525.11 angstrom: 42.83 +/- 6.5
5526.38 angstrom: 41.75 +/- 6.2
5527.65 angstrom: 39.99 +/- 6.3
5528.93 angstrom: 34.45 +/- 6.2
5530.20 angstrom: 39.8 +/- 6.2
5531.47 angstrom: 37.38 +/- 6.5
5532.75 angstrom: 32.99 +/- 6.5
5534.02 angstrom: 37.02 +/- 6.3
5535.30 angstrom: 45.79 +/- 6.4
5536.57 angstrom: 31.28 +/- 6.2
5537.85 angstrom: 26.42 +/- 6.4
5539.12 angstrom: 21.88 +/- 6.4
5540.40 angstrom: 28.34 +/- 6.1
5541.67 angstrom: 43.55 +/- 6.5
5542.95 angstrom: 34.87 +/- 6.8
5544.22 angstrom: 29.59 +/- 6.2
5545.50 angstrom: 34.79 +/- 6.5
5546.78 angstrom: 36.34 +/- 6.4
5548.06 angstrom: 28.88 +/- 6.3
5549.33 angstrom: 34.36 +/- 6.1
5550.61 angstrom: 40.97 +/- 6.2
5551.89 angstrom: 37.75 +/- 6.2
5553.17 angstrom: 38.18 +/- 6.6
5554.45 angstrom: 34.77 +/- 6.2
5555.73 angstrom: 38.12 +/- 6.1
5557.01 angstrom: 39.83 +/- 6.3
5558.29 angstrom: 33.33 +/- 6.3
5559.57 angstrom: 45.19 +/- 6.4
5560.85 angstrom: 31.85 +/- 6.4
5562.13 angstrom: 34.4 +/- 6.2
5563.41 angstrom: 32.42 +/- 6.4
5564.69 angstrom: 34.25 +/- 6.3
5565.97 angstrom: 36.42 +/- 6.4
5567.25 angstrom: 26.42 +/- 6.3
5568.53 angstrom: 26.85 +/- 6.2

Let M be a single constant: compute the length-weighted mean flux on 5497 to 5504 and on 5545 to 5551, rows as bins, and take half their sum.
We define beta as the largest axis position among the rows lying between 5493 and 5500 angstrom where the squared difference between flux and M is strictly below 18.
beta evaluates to 5498.46 angstrom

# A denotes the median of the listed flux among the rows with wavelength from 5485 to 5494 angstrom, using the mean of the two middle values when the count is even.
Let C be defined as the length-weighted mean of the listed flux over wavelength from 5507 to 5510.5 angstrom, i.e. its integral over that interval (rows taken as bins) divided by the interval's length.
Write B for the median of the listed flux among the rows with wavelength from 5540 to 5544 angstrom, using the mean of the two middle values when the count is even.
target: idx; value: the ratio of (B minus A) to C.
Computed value 0.028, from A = 34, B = 34.9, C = 43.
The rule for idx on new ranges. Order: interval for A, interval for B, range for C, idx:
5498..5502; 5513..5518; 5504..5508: 0.165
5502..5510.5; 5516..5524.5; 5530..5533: -0.163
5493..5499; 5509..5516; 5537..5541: 0.066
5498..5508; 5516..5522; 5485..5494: 0.101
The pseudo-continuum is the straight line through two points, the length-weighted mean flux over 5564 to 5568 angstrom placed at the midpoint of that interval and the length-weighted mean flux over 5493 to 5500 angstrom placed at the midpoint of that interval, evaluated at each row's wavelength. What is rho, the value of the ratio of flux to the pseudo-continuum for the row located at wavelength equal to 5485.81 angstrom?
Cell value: 0.94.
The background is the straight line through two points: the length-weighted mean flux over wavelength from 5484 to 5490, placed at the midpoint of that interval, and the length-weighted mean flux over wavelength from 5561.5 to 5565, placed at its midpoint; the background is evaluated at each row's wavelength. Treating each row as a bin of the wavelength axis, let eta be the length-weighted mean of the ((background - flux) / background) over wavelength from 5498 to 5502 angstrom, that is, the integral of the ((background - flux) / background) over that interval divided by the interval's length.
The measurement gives 0.14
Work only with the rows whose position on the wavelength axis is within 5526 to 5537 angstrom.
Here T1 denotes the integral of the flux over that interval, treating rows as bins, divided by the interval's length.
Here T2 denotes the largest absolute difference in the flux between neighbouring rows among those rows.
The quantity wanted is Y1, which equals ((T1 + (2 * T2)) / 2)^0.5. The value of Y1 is 5.8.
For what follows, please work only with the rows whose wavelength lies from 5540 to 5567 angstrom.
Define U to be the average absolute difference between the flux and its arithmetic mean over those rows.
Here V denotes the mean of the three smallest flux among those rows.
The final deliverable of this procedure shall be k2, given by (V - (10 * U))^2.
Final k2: 26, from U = 3.4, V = 28.9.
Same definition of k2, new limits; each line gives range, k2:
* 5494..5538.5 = 419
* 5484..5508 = 230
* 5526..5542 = 1008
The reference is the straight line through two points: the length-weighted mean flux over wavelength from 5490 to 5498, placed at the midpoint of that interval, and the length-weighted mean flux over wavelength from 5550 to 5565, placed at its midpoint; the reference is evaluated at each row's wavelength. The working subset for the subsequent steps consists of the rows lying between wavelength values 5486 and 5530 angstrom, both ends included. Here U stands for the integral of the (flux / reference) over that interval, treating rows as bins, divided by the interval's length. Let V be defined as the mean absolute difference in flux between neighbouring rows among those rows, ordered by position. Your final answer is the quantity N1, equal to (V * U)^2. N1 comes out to 43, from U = 1.05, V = 6.2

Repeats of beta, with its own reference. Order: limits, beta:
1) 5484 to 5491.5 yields 5490.87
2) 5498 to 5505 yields 5502.26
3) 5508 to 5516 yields 5514.94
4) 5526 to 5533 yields 5532.75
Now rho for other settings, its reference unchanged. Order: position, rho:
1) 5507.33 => 1.15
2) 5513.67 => 1.03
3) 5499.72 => 0.86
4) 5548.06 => 0.89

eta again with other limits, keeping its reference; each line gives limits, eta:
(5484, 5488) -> 0.07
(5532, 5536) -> -0.10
